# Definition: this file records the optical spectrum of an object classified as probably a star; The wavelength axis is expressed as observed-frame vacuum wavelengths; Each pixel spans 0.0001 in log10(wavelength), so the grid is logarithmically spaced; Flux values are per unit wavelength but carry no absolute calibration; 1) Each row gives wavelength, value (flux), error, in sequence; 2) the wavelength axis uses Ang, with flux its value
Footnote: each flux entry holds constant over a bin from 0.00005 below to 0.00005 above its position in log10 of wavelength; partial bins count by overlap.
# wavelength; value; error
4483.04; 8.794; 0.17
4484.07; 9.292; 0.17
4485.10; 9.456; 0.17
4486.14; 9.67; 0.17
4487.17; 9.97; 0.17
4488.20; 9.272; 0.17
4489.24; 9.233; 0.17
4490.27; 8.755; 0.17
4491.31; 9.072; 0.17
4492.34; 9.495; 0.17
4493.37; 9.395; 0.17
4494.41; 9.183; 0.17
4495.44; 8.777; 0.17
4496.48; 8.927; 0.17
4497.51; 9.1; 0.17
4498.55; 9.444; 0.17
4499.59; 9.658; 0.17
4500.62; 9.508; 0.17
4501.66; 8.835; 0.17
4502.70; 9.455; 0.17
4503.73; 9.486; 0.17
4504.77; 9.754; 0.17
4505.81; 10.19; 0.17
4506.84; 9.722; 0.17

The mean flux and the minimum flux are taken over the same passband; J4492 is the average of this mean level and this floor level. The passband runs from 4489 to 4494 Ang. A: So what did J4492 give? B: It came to 8.97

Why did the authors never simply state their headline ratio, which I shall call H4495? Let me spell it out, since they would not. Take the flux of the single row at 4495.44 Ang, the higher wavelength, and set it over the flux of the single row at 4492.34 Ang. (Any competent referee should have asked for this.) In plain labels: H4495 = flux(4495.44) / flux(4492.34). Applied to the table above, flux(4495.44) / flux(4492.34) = 0.92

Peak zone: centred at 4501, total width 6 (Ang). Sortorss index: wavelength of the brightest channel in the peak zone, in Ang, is 4499.59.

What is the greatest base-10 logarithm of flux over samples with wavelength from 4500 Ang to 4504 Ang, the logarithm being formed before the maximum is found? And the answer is 0.978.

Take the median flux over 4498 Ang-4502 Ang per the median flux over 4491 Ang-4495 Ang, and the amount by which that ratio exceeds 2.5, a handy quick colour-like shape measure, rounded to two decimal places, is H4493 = -1.48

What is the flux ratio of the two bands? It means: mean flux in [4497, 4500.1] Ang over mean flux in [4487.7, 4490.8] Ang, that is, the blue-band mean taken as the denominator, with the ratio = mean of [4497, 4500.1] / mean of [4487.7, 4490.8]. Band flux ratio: 1.03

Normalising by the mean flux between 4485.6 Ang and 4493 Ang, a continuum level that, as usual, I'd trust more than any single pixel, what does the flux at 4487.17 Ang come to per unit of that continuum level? 1.07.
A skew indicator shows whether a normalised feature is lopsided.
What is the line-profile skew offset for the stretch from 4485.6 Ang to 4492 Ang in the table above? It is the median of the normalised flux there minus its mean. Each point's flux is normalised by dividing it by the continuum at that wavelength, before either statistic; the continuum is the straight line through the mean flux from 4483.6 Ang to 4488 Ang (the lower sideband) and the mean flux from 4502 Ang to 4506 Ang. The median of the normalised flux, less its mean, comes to -0.008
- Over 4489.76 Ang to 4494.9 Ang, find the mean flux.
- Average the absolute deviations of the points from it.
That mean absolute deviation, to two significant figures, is 0.21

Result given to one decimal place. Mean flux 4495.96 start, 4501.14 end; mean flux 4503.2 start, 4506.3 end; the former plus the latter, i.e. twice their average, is 19.1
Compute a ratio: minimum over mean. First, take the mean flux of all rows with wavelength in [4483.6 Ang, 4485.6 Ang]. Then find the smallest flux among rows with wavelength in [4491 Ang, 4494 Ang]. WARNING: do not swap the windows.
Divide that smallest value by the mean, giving 0.97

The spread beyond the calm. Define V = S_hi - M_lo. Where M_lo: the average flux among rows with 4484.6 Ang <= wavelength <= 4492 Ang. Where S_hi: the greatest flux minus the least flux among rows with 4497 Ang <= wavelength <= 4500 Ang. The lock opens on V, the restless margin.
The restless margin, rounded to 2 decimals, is -8.79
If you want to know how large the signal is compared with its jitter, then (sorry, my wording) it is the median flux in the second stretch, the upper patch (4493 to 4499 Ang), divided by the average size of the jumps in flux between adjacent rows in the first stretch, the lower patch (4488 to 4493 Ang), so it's 29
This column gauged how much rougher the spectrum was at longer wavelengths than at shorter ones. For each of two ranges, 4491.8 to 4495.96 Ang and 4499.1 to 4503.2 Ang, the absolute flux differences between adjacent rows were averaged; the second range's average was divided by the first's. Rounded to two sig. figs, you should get 2.0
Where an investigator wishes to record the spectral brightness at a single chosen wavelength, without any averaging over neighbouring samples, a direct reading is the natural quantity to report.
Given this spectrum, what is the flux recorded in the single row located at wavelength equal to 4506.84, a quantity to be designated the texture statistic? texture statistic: 9.722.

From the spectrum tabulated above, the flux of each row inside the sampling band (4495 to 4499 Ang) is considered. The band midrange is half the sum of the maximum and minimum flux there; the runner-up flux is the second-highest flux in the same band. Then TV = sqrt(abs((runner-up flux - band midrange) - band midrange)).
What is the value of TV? 3.02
